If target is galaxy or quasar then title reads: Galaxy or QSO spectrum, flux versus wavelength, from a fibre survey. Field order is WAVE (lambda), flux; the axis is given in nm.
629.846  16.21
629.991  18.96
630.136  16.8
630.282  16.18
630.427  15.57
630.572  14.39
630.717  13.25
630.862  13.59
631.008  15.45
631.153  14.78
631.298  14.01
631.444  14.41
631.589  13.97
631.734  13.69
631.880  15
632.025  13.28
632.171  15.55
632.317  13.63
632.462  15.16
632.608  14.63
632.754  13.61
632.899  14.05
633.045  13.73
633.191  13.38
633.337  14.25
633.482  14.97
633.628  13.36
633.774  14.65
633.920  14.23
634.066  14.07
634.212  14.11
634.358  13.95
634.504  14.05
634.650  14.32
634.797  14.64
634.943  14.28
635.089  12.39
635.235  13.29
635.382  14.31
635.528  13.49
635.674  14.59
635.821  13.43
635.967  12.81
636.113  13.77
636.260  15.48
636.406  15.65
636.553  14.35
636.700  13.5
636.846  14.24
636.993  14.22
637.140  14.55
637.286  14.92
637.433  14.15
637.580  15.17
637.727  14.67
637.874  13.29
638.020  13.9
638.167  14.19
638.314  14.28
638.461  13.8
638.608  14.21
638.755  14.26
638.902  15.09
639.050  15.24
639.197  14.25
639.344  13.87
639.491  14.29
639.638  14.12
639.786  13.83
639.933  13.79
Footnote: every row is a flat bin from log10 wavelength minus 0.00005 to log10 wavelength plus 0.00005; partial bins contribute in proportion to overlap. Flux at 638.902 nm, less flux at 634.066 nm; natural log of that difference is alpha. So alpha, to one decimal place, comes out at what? 0.0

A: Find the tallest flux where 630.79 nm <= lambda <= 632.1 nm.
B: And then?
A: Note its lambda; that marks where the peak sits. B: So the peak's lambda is 631.008 nm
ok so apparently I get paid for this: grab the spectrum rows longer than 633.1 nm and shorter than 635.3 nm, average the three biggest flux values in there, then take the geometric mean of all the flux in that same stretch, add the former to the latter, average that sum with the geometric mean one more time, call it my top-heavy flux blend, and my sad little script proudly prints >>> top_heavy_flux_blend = 21.4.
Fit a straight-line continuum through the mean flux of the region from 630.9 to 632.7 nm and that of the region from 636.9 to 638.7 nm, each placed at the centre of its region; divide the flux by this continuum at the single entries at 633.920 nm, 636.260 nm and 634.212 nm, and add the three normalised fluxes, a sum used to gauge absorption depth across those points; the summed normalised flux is 3.05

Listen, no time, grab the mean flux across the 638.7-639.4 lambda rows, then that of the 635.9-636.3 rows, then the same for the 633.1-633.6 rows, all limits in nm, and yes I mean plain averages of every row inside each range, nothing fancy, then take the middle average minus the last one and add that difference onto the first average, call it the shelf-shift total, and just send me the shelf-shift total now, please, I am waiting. 14.36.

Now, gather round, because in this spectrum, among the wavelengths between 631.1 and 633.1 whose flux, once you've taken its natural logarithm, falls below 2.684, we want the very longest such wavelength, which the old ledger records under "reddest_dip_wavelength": 633.045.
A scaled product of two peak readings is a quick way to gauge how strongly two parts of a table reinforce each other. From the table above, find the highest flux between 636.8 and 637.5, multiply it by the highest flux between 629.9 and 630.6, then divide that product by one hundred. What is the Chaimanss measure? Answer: 2.83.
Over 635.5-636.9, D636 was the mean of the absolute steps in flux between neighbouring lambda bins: 0.96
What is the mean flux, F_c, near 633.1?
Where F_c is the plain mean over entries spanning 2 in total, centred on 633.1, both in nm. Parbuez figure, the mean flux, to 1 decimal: 14.2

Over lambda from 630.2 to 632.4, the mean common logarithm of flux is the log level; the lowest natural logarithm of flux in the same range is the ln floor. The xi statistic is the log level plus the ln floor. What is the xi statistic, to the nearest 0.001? 3.743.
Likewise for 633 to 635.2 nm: 3.663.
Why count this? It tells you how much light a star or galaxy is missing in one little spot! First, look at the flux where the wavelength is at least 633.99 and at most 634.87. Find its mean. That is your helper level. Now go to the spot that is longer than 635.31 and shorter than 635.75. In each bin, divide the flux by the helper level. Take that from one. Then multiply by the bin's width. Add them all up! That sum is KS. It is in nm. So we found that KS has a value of 0.002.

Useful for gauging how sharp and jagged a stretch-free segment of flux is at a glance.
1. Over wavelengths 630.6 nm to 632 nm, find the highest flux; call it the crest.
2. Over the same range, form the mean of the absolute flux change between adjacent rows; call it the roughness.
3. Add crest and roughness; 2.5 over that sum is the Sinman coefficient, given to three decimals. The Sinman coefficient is 0.154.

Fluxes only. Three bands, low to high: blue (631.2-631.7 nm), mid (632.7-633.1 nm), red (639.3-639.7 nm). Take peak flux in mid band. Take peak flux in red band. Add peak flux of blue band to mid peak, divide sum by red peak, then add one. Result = 2.99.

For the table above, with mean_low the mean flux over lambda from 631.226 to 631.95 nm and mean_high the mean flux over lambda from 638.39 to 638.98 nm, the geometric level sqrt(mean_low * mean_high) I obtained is 14.3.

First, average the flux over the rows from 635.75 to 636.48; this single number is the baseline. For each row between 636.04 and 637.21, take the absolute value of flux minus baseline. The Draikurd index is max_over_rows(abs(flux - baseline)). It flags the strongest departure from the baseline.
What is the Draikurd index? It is 1.4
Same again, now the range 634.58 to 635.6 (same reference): 1.8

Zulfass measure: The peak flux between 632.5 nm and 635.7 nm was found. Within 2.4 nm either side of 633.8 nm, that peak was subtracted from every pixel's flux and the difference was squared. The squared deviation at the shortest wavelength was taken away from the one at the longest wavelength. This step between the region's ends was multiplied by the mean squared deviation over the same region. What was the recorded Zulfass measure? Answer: 1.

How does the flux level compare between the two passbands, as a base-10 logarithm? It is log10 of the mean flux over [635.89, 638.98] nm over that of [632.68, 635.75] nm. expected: 0.010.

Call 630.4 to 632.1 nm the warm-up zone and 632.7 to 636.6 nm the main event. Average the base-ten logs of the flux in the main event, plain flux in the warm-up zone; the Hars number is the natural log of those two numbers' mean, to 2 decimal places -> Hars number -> 2.04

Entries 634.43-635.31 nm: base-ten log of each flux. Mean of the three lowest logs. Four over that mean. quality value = 3.57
